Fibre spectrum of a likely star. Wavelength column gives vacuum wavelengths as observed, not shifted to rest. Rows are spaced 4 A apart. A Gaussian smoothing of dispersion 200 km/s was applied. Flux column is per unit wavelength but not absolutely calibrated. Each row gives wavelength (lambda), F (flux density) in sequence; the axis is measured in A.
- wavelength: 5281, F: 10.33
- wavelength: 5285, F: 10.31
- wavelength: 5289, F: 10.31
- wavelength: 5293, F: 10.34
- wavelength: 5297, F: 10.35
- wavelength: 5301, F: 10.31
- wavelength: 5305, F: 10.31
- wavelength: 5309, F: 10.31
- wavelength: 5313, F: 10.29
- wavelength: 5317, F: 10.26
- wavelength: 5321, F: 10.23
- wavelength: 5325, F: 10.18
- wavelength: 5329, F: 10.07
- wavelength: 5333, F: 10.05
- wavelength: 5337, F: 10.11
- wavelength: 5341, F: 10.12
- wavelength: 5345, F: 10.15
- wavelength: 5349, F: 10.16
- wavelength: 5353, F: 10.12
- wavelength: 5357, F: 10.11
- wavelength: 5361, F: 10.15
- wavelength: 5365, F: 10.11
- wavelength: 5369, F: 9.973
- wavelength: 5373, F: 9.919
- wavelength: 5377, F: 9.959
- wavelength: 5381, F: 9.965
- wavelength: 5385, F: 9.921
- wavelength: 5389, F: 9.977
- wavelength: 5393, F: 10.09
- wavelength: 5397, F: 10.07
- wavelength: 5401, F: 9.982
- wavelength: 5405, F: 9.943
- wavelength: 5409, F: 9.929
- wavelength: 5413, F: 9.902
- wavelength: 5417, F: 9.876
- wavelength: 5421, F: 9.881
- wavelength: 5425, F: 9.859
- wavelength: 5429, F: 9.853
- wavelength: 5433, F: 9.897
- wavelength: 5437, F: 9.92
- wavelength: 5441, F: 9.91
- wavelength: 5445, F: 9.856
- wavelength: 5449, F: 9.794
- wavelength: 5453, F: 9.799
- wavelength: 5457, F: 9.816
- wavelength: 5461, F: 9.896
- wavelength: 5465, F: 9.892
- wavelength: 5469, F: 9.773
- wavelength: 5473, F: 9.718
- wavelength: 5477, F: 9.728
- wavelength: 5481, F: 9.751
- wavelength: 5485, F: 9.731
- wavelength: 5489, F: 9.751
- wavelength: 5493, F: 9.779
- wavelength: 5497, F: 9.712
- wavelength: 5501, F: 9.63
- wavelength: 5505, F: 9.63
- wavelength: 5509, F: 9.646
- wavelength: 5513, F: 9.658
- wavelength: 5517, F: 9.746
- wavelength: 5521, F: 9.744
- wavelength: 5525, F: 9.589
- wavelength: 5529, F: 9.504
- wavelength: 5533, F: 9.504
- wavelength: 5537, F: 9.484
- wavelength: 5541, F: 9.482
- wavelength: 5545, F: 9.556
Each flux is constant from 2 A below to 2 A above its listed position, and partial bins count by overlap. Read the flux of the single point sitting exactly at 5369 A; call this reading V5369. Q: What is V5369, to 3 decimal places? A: 9.973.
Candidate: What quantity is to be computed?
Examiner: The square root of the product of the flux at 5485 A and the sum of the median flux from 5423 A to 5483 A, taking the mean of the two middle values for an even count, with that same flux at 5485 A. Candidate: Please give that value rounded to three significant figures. 13.8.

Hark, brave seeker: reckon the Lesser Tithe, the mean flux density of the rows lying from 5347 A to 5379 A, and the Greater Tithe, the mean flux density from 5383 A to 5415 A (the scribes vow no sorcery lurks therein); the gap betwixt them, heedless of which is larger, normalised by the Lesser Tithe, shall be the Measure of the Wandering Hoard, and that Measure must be 0.009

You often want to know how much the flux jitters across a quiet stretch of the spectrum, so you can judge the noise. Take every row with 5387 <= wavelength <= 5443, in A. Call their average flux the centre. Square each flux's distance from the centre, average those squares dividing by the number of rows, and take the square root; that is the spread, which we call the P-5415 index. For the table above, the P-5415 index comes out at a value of 0.070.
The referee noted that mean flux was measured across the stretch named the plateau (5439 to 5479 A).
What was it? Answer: 9.8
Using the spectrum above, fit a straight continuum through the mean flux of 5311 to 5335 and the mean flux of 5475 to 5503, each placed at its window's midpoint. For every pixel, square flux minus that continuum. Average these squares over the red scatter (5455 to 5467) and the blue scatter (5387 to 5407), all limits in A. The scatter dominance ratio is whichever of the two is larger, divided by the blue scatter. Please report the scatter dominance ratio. 1.6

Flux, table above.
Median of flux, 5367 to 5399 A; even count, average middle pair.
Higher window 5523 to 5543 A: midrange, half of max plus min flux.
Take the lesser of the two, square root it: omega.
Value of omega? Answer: 3.09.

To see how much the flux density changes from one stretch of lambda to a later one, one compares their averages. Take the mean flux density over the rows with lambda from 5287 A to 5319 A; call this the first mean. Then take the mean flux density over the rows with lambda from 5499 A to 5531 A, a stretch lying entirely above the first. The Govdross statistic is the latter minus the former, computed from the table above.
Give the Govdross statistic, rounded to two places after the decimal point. -0.67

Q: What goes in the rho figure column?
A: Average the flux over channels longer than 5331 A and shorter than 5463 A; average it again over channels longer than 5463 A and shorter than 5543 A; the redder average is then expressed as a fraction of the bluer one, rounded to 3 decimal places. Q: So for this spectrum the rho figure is 0.970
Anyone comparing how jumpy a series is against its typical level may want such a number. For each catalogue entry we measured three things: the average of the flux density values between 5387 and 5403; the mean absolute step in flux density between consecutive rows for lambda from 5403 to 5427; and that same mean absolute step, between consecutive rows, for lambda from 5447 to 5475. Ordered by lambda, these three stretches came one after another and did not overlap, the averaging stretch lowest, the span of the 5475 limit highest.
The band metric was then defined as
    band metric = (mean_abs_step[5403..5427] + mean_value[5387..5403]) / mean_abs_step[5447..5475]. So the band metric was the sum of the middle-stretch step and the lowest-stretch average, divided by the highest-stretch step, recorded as 215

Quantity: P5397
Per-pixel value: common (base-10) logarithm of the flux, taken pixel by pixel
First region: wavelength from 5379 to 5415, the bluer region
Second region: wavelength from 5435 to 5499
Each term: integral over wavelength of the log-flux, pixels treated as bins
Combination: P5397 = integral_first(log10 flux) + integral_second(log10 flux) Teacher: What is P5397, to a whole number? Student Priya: 99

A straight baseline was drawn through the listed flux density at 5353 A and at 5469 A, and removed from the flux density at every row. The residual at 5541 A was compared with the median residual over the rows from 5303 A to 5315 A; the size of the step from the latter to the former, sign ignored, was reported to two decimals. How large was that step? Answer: 0.13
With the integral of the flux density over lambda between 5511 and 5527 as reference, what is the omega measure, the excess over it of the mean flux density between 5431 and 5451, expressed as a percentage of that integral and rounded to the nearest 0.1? -93.6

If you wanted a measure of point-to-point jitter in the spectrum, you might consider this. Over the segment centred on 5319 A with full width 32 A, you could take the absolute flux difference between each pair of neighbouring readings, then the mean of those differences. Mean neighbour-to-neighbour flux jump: 0.037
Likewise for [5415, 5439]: 0.020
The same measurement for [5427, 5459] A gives 0.031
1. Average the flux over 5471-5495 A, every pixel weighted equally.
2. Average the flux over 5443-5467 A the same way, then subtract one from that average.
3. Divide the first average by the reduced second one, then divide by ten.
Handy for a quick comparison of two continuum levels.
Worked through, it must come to 0.110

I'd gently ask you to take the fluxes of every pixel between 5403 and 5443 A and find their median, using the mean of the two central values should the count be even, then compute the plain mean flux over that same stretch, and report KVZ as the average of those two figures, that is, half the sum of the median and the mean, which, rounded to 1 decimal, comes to 9.9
